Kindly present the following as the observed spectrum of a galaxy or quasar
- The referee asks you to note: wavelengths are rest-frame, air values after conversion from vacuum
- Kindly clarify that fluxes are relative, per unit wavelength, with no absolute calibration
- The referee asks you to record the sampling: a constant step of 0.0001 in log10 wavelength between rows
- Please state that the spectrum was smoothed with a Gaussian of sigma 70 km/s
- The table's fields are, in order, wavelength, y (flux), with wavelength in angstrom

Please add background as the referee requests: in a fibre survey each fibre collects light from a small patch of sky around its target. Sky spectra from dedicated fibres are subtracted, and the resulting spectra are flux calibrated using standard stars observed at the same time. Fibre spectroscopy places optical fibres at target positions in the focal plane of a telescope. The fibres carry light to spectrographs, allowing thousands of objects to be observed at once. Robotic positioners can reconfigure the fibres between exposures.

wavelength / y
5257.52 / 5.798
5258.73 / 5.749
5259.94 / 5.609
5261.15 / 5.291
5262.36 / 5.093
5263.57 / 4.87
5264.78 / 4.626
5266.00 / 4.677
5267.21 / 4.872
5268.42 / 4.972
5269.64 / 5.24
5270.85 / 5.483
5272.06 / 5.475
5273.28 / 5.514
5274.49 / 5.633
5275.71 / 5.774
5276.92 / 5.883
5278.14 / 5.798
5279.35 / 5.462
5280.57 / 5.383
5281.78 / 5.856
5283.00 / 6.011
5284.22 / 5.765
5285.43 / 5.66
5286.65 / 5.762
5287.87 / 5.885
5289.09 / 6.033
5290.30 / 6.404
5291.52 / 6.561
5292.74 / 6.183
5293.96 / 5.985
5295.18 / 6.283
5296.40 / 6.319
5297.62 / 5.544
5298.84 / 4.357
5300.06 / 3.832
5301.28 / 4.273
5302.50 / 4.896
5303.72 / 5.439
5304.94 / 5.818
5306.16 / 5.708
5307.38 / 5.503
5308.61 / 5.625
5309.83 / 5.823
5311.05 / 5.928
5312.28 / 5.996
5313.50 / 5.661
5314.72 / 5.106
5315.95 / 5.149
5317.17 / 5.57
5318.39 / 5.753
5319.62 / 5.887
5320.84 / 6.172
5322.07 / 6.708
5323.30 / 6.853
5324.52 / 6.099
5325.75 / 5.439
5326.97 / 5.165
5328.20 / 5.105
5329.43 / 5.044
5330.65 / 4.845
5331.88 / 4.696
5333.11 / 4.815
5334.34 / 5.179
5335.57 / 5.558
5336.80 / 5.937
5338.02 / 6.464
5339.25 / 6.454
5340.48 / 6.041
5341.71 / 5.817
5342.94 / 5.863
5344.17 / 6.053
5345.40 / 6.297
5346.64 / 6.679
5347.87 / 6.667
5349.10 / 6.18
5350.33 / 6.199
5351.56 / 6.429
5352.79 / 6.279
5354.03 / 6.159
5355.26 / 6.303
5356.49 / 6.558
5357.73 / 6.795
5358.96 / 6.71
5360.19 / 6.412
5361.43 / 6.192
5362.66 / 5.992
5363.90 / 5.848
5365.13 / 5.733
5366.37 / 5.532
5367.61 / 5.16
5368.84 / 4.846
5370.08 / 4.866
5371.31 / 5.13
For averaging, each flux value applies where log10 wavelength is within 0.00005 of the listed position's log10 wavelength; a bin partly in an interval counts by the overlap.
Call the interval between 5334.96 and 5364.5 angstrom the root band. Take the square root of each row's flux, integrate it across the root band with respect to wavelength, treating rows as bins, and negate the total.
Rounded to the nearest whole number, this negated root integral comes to -74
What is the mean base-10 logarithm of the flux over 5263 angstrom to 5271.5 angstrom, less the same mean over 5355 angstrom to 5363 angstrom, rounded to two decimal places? -0.11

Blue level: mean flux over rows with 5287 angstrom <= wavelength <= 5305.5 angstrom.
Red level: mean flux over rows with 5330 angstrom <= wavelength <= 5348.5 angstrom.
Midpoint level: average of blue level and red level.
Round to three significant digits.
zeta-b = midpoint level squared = 32.6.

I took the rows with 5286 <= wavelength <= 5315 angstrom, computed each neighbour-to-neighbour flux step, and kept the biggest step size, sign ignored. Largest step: 1.2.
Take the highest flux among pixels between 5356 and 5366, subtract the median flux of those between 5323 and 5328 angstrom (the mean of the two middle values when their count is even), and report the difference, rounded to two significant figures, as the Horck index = 1.0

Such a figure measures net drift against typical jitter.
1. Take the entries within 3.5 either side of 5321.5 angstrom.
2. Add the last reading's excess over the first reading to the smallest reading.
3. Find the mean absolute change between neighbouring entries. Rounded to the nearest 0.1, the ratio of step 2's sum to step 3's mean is 16.4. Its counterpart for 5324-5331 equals 14.3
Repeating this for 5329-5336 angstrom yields 21.5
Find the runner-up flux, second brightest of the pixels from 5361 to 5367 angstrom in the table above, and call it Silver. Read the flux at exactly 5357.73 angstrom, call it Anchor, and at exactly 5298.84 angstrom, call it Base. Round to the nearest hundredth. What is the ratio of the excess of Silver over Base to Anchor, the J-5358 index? 0.24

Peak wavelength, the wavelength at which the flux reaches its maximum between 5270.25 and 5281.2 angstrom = 5276.92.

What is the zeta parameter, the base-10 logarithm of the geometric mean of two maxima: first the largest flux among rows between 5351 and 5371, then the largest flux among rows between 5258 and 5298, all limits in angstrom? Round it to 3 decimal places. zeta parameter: 0.825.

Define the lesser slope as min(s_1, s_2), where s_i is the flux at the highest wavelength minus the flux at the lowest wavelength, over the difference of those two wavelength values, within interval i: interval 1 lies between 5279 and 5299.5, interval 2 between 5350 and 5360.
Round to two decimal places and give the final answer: -0.06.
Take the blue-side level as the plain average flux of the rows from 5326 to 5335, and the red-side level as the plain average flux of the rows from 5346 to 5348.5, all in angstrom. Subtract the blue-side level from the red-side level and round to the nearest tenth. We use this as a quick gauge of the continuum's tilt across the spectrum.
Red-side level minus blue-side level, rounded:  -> 1.7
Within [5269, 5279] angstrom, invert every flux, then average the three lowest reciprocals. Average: 0.172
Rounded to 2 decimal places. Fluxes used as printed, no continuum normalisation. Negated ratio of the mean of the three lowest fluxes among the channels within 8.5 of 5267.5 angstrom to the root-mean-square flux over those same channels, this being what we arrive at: -0.90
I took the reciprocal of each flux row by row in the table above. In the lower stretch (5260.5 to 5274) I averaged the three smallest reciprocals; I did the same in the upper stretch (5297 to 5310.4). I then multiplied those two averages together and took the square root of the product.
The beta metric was 0.177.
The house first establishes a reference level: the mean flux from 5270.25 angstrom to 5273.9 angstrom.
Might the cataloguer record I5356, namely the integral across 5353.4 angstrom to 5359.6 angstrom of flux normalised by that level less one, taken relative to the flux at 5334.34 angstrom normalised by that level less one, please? -20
